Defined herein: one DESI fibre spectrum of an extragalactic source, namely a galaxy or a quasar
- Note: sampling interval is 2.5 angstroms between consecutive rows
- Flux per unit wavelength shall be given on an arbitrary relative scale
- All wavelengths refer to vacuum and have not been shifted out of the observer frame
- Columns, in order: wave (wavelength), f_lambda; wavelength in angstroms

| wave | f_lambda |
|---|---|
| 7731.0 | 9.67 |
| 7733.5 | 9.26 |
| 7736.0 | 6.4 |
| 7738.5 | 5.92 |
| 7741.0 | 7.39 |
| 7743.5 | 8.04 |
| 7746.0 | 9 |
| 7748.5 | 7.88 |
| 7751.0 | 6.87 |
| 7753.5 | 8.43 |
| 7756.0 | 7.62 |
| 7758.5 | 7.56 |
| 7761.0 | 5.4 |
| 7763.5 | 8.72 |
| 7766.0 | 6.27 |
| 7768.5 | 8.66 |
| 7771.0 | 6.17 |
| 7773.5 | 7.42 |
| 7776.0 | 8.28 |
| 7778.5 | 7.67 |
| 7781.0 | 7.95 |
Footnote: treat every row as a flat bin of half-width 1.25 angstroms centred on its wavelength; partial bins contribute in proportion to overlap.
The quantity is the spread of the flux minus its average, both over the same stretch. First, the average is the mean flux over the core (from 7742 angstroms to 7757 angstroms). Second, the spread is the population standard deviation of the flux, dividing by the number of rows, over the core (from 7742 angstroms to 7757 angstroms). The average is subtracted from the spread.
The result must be -7.31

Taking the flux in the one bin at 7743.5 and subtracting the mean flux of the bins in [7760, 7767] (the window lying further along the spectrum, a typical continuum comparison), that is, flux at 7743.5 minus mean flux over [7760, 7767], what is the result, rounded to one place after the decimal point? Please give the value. 1.2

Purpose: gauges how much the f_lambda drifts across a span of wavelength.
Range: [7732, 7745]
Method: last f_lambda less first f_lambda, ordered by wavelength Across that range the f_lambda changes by -1.2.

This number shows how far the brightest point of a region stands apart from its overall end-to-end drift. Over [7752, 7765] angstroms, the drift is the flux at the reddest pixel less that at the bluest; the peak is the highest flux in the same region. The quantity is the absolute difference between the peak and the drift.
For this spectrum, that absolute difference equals 8.4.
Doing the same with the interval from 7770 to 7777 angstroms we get 6.2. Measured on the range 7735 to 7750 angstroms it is 7.5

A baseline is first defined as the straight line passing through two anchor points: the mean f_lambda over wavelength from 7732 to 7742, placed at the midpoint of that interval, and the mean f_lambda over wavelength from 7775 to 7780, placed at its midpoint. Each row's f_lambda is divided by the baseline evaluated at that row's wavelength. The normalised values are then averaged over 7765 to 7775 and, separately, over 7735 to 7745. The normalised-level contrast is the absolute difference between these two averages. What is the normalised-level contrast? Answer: 0.04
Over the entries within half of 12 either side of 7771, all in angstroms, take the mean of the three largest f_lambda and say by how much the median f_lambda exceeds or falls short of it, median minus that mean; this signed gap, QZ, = -0.70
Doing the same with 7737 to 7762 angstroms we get -0.90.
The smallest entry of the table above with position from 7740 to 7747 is 7.39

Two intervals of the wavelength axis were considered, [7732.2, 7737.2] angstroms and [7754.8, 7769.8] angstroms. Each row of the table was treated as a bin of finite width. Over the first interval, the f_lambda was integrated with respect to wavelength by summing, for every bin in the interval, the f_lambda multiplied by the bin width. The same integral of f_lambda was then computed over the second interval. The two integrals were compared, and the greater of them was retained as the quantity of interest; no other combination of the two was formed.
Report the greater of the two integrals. 111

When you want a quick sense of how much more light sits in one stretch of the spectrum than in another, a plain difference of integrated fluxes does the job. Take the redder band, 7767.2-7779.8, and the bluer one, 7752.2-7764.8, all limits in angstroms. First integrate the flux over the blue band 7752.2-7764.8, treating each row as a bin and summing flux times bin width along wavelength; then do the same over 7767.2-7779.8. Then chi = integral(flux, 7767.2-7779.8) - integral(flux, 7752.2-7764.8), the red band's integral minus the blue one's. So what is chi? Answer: 1.2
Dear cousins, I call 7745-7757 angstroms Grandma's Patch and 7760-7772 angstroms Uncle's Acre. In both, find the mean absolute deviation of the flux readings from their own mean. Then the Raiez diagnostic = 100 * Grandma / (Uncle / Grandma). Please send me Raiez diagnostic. 28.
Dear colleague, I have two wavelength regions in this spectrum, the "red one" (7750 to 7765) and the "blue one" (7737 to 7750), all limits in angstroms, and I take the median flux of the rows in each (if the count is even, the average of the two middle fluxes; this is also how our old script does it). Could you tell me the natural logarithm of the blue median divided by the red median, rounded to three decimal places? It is 0.037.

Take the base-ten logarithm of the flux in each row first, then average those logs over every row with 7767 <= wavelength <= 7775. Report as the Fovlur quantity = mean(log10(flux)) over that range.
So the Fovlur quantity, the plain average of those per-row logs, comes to 0.866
